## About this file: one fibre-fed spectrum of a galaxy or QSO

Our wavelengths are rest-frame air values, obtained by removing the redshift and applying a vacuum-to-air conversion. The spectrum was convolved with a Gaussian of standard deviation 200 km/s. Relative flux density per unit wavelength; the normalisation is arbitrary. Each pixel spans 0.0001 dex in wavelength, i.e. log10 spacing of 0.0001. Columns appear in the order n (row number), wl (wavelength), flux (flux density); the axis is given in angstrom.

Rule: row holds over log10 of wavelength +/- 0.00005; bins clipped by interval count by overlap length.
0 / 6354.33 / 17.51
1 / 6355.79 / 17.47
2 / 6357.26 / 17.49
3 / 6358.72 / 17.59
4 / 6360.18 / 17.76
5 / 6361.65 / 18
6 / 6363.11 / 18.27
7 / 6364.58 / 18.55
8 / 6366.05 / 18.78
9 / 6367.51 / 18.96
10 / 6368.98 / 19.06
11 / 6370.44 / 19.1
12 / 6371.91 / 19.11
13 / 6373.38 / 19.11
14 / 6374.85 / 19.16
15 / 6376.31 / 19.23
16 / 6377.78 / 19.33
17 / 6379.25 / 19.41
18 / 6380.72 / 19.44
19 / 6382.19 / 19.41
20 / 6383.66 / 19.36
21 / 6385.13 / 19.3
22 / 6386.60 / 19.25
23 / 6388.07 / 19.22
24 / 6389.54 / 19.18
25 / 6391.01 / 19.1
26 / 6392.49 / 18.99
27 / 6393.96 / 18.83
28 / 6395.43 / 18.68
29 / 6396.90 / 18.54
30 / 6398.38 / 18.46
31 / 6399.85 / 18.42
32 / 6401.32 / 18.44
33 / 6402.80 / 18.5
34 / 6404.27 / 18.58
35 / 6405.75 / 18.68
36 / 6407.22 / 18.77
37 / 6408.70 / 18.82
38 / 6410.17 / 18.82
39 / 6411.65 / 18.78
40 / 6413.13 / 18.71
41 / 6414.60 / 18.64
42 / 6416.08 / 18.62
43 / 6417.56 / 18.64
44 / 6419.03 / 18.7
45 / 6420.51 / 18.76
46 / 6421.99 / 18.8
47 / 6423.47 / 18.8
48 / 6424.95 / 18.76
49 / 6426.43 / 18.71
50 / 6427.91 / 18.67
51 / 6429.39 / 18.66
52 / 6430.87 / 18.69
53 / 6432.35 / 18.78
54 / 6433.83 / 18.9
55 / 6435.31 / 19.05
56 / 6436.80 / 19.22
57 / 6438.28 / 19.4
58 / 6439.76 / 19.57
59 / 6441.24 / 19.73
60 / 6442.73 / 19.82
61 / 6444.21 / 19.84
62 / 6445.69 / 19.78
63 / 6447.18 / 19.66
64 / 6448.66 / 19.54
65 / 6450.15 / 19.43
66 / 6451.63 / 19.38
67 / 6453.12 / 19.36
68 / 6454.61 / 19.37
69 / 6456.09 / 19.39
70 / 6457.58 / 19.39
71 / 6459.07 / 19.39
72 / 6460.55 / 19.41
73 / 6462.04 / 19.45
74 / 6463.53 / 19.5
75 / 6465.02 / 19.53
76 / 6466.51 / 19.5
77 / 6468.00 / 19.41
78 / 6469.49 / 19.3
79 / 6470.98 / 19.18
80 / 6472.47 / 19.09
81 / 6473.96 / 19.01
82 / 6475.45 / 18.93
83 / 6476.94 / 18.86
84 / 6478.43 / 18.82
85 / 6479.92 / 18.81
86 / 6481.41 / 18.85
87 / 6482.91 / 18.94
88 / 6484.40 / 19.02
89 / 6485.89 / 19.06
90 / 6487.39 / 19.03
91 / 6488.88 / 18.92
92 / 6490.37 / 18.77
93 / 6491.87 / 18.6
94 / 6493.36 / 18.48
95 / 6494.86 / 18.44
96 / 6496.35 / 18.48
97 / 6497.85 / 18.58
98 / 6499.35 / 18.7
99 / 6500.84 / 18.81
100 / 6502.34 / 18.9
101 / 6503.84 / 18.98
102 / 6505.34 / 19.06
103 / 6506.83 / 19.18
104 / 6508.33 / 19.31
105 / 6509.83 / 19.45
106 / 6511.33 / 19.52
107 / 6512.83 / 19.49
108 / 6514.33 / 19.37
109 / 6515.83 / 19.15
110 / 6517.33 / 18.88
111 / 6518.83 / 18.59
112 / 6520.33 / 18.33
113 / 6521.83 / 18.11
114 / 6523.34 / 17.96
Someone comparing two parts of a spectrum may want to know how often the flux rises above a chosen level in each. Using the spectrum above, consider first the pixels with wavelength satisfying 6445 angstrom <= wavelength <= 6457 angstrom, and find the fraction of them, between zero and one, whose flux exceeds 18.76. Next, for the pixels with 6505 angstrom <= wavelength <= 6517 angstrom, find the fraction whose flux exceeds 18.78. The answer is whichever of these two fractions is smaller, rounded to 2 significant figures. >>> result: 1.0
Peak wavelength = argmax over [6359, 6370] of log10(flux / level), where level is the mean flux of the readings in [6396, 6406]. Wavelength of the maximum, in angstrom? 6368.98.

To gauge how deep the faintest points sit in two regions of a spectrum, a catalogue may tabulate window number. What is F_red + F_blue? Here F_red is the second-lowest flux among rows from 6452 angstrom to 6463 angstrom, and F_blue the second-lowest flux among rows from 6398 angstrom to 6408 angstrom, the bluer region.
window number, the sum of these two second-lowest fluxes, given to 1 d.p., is 37.8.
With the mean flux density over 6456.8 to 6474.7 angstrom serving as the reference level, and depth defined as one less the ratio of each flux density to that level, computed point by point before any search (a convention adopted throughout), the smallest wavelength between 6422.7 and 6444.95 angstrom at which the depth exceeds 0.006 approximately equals 6423.47 angstrom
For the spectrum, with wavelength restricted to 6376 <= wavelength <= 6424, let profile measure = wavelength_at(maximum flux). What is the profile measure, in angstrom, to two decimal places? 6380.72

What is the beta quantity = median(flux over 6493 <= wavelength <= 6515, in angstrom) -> 19.0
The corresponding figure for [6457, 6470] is 19.4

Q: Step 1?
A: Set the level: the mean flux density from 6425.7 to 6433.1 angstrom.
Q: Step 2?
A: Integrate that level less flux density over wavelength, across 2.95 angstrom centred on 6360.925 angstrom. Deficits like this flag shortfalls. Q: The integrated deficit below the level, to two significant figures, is 2.4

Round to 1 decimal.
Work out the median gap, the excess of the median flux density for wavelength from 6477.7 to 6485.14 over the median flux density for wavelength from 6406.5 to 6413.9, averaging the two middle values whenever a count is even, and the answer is 0.1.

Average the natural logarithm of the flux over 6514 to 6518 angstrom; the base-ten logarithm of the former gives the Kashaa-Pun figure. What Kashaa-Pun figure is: 0.470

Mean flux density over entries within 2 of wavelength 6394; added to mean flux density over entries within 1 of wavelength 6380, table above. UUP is 38.3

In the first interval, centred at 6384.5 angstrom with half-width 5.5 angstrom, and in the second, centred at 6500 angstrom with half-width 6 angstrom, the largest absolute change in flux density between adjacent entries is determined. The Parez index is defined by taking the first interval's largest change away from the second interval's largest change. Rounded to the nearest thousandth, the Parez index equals 0.060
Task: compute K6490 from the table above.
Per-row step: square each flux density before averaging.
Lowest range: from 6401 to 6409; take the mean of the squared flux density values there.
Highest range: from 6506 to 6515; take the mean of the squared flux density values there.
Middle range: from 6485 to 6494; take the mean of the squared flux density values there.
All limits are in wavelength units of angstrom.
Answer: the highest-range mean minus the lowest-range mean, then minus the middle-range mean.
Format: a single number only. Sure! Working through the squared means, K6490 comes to -325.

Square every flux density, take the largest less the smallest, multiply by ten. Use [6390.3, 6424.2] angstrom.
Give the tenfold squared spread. 255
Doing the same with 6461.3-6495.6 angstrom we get 414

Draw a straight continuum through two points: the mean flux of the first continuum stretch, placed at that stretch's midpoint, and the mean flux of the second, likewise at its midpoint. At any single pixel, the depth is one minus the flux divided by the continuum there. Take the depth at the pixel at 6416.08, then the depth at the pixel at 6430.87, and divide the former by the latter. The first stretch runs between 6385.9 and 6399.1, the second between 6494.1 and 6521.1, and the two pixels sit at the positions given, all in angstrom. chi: 1.3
